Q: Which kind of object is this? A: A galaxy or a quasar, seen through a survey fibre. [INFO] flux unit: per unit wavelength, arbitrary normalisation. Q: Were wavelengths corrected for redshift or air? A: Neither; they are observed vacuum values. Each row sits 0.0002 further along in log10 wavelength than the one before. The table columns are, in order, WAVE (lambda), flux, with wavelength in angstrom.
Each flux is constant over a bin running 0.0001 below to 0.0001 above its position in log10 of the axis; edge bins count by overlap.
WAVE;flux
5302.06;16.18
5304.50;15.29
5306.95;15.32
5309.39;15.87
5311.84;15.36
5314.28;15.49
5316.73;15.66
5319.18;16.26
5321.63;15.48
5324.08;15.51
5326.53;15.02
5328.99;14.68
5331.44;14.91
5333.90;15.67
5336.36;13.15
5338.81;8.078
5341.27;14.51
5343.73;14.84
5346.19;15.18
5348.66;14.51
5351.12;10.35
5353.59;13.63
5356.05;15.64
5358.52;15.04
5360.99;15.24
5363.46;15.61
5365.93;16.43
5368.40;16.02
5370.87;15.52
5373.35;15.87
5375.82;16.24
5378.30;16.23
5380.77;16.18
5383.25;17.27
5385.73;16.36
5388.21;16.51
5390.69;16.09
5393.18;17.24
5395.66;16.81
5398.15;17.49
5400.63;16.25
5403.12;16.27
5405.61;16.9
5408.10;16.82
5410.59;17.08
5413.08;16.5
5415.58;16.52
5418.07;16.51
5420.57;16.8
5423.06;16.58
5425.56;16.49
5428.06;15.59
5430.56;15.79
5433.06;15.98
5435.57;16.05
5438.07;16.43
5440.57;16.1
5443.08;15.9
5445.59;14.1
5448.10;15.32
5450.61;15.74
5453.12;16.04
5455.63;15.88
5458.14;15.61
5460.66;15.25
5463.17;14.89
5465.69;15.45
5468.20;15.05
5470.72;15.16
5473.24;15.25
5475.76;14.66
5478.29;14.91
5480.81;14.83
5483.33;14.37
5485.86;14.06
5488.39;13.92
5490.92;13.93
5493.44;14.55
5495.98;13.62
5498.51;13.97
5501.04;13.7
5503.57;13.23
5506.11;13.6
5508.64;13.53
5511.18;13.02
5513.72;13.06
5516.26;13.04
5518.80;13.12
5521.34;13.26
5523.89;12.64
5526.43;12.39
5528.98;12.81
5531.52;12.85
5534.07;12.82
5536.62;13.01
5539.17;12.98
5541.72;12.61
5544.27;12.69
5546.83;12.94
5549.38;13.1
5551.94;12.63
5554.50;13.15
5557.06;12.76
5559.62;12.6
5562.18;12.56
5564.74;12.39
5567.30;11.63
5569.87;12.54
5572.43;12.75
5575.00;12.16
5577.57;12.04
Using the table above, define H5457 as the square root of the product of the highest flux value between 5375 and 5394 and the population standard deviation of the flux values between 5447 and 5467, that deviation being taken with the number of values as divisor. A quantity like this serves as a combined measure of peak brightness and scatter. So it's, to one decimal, 2.5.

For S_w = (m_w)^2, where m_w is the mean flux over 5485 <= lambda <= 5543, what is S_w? 177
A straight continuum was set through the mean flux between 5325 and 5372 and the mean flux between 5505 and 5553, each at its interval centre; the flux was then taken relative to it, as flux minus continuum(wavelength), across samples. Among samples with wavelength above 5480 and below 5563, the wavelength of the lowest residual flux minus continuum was 5526.43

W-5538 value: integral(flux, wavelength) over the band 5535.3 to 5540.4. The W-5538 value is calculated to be 66.3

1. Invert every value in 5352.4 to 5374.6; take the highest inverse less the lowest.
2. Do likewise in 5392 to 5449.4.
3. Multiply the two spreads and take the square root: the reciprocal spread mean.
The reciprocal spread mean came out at 0.013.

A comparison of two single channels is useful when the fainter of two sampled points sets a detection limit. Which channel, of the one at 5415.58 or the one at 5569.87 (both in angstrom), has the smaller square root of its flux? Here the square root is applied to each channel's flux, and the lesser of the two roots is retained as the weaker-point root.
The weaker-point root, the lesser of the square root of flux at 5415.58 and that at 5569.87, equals 3.54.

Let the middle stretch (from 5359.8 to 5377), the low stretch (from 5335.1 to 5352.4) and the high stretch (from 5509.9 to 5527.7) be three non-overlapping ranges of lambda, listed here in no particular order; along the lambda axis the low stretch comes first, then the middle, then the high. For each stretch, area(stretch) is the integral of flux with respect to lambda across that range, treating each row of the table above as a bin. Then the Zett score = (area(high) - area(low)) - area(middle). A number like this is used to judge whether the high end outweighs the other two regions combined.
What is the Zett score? -267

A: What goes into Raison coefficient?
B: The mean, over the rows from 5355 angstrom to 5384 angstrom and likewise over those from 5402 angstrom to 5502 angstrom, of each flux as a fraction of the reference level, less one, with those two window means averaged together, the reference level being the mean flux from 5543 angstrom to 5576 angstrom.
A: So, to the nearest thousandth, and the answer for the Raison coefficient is 0.245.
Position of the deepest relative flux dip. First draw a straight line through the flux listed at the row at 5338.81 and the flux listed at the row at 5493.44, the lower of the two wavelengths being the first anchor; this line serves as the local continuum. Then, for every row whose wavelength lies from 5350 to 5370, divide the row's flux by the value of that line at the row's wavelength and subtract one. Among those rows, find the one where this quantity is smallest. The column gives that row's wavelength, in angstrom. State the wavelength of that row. 5351.12 angstrom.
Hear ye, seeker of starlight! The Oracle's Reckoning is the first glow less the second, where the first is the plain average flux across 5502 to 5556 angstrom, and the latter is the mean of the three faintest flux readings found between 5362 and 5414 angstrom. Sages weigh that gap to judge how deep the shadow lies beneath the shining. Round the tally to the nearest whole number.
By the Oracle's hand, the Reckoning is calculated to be -3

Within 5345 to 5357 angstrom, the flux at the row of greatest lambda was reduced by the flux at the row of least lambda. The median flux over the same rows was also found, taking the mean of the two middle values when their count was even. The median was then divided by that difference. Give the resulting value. 32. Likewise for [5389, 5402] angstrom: 105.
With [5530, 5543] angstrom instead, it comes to -54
